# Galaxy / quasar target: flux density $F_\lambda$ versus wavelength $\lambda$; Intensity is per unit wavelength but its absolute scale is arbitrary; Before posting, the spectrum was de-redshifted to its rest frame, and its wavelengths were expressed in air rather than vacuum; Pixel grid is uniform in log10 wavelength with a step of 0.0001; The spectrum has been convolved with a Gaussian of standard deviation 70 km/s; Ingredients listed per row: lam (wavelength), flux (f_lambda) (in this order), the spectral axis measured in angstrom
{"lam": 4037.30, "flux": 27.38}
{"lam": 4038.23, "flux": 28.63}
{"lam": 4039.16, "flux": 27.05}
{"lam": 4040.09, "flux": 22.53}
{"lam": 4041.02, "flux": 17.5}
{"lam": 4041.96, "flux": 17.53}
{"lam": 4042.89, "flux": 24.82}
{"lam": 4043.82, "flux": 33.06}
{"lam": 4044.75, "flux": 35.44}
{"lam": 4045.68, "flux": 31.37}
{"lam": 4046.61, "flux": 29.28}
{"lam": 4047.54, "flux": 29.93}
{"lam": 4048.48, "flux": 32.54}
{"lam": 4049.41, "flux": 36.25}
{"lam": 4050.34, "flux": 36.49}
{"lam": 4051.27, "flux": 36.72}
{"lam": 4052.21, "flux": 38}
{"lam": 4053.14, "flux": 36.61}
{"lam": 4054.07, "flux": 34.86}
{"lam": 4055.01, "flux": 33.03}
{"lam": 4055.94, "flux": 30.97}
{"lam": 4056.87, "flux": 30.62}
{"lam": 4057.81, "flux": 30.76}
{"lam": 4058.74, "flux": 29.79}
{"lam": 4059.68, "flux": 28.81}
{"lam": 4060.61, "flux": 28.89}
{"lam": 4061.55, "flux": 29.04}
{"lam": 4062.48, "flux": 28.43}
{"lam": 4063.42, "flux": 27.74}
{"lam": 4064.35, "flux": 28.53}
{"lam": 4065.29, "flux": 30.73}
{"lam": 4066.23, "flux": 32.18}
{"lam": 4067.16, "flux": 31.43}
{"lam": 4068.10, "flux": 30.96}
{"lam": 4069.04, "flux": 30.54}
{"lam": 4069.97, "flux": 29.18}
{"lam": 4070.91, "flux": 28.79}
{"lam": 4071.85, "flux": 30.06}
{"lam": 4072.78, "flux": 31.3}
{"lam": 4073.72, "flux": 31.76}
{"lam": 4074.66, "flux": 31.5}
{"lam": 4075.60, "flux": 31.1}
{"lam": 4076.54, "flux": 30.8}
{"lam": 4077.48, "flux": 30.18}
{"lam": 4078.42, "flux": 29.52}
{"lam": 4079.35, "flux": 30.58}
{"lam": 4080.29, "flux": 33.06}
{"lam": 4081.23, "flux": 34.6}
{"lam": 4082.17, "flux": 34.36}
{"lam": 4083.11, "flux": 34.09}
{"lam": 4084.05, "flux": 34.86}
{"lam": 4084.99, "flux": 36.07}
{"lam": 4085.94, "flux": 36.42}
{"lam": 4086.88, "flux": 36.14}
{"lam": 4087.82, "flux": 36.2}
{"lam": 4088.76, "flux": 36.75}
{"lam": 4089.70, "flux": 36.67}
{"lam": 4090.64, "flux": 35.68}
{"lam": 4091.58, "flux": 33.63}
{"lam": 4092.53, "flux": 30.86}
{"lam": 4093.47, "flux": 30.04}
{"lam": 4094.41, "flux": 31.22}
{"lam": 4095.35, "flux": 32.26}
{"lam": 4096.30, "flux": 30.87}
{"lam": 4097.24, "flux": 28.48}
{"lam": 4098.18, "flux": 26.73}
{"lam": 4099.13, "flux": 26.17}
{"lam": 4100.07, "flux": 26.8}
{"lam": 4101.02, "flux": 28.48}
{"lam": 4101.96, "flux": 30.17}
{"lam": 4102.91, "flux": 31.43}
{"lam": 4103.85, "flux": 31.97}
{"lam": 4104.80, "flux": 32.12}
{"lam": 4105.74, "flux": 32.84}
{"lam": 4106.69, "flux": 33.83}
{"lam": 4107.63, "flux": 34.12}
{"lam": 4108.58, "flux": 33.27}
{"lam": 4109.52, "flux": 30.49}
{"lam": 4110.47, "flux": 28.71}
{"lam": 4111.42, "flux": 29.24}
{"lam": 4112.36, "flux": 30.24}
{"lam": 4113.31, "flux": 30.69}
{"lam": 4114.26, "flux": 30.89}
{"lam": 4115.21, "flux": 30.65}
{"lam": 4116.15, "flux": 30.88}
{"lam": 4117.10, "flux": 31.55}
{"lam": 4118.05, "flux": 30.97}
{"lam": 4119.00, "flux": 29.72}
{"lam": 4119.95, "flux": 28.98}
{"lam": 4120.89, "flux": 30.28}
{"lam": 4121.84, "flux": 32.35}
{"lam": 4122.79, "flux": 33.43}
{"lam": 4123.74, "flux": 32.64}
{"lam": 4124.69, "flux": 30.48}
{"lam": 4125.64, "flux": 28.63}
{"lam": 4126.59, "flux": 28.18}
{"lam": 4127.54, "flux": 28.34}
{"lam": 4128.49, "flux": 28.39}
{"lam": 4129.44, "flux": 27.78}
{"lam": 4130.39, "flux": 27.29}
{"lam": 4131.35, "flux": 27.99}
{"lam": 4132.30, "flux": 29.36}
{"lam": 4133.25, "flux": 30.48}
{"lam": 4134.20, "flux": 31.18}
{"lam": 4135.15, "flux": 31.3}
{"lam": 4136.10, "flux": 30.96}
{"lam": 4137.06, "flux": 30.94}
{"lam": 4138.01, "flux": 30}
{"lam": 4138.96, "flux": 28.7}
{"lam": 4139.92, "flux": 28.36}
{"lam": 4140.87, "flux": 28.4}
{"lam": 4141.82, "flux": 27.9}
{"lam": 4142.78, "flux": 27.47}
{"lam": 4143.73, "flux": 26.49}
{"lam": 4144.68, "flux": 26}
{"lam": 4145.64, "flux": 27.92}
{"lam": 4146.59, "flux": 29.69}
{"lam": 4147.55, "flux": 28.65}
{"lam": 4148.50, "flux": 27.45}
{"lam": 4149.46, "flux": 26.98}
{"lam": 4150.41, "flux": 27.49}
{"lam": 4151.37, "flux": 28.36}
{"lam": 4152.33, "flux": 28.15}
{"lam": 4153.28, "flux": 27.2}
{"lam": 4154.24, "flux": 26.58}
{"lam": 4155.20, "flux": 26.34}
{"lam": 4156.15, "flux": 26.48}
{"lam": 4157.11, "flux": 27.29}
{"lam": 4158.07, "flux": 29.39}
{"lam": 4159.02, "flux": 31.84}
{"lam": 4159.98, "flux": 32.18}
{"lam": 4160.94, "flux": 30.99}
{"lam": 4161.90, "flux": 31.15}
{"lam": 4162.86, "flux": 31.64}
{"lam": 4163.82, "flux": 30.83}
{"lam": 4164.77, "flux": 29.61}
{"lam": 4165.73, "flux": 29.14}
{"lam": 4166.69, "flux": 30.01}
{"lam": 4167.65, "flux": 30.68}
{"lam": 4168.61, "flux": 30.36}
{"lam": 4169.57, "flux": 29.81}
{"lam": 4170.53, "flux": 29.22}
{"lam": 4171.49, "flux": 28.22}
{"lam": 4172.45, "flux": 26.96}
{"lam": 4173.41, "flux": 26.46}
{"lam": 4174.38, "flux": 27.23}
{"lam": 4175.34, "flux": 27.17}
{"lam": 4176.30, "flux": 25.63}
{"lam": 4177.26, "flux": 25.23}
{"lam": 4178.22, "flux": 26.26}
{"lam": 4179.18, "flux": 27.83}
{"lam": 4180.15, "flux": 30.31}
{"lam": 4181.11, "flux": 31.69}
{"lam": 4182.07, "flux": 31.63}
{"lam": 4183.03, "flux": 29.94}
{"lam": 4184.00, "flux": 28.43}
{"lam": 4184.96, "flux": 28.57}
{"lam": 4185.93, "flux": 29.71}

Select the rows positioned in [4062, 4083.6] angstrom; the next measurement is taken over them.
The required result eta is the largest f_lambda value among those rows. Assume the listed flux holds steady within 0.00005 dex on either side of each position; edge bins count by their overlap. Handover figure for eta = 34.6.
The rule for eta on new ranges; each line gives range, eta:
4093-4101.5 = 32.26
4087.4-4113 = 36.75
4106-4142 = 34.12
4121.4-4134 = 33.43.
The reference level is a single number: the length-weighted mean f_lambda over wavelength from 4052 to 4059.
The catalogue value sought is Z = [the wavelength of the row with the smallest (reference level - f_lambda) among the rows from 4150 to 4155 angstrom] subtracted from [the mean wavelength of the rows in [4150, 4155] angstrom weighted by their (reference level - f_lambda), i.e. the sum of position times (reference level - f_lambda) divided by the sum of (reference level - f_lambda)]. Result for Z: 1.1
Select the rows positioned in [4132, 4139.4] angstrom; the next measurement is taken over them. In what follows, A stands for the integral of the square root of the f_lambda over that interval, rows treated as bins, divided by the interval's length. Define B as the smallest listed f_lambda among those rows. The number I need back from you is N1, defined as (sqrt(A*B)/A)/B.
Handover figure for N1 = 0.079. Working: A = 5.52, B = 28.7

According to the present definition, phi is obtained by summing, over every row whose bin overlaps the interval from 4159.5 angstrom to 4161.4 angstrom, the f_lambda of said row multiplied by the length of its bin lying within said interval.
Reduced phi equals 60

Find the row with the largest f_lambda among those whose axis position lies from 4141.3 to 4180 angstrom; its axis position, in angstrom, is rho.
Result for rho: 4159.98 angstrom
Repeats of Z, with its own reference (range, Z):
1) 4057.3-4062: 2.1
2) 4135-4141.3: 3.5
